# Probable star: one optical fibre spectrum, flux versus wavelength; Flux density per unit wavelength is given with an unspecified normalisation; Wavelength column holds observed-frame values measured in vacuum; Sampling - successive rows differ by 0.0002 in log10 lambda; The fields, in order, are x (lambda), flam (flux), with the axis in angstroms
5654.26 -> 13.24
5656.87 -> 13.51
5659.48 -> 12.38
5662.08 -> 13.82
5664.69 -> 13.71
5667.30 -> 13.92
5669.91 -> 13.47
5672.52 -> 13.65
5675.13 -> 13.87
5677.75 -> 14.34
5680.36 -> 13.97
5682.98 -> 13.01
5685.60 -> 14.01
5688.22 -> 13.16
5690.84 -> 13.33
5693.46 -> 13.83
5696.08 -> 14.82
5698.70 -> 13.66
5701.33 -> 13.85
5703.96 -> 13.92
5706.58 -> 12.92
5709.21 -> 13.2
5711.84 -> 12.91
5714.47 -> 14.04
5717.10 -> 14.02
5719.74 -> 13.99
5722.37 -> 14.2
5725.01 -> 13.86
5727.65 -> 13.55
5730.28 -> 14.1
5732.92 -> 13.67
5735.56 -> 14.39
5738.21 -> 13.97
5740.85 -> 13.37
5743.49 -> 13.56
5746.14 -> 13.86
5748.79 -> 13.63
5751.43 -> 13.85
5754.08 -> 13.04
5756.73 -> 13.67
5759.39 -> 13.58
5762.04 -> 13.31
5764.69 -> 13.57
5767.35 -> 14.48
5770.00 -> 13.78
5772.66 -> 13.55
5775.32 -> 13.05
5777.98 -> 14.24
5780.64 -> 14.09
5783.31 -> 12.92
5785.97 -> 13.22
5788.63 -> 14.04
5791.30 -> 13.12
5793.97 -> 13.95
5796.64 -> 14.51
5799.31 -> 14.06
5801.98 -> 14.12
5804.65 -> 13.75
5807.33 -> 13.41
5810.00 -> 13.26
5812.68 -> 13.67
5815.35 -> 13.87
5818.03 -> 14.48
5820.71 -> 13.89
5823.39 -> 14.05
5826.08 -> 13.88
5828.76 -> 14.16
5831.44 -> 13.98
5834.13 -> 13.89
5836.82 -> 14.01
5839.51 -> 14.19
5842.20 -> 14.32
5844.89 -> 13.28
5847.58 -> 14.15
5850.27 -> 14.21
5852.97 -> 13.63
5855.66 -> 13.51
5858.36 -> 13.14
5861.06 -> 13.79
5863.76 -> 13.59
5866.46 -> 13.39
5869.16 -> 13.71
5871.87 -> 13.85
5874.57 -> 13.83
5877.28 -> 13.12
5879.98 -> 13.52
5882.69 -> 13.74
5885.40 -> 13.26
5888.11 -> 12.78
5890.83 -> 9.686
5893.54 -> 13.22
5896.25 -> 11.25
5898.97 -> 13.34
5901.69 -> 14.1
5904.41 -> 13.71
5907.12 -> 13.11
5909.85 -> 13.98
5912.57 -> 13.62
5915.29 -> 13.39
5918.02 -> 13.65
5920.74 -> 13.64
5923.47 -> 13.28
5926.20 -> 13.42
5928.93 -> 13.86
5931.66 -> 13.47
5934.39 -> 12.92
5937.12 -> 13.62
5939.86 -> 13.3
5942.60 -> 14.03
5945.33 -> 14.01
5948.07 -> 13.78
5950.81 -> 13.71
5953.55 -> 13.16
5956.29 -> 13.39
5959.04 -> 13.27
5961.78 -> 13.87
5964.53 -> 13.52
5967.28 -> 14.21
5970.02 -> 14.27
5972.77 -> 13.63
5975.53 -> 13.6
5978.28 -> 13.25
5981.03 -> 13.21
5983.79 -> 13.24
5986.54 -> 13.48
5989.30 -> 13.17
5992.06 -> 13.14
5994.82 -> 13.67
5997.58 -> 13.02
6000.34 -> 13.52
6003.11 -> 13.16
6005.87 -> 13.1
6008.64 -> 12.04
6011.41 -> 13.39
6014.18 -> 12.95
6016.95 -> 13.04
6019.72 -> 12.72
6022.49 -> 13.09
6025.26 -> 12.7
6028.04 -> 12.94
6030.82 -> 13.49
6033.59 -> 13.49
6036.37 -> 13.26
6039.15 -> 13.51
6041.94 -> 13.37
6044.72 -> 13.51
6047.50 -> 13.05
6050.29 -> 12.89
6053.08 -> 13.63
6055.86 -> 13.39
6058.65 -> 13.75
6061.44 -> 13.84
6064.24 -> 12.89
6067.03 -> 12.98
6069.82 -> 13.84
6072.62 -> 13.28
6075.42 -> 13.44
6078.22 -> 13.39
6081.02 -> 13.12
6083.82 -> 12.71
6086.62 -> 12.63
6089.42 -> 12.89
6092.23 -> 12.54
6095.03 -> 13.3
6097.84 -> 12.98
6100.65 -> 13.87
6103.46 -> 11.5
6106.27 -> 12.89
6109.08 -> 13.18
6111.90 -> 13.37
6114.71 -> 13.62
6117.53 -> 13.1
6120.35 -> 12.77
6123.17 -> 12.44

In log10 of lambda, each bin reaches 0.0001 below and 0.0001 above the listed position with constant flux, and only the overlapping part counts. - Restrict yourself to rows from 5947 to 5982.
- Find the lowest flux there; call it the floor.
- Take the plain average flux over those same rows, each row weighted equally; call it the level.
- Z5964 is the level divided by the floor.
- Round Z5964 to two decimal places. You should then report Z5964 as 1.03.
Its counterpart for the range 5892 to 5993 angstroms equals 1.20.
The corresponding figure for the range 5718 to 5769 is 1.06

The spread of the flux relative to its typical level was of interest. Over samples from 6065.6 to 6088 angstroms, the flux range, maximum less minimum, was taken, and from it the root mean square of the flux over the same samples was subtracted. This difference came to -12.0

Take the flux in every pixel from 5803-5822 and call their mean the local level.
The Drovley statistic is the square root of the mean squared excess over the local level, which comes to 0.36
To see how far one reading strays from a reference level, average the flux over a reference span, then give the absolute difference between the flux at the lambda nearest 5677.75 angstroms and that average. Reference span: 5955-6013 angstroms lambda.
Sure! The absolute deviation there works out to 1.0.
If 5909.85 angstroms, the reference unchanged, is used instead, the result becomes 0.6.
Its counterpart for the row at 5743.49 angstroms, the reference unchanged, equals 0.2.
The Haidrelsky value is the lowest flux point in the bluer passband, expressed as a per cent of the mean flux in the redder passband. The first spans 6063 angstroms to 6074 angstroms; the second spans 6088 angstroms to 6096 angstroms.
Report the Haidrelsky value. 100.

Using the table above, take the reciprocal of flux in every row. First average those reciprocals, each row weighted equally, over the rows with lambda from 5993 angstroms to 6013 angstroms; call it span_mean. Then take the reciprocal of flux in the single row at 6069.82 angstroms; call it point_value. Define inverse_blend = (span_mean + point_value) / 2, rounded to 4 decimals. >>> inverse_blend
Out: 0.0743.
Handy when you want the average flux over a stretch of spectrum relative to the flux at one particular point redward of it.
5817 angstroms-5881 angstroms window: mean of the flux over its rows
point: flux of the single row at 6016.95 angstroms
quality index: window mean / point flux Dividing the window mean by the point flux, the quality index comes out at 1.06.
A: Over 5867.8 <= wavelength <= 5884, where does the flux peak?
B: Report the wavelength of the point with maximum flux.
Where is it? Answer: 5871.87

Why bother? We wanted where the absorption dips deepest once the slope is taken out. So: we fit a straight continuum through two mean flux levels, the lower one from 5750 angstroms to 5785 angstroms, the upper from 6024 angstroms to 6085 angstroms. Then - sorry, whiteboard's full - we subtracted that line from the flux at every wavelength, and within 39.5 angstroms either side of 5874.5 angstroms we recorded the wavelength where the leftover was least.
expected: 5890.83 angstroms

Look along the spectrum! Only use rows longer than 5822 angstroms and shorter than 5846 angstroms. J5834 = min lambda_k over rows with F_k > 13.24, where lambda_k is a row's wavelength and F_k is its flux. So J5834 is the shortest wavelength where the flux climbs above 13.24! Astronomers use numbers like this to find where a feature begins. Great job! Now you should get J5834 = 5823.39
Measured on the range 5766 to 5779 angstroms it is 5767.35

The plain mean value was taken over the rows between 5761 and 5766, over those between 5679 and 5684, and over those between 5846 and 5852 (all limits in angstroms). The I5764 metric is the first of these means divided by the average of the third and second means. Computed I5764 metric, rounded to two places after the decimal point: 0.97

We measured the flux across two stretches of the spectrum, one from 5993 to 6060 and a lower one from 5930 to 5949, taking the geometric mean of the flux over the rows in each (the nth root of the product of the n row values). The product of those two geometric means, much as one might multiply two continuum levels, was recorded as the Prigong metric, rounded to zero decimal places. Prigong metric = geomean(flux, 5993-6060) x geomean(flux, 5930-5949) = 179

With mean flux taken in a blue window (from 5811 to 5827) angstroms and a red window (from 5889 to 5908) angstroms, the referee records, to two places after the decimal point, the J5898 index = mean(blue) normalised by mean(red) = 1.11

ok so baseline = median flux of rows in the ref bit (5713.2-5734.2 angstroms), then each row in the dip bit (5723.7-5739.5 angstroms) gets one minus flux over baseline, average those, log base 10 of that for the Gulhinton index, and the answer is -2.2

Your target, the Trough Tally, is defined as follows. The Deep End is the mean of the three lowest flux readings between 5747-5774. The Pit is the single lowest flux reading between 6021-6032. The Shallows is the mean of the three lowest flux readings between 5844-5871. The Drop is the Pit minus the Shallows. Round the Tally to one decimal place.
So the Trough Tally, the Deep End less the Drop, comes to 13.9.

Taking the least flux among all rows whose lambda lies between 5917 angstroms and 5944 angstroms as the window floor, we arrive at 12.92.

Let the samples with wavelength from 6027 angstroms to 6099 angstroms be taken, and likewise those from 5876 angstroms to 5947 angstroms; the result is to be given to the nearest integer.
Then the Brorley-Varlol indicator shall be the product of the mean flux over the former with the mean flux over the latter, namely 176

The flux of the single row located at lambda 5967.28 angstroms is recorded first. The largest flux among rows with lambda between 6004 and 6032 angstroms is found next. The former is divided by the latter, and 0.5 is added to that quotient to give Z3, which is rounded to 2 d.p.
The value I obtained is 1.55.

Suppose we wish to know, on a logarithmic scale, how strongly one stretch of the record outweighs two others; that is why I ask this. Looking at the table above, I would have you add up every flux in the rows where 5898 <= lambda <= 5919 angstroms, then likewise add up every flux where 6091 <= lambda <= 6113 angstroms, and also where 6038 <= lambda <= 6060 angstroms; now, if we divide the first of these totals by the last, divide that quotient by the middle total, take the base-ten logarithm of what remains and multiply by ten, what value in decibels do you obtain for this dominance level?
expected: -20.08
